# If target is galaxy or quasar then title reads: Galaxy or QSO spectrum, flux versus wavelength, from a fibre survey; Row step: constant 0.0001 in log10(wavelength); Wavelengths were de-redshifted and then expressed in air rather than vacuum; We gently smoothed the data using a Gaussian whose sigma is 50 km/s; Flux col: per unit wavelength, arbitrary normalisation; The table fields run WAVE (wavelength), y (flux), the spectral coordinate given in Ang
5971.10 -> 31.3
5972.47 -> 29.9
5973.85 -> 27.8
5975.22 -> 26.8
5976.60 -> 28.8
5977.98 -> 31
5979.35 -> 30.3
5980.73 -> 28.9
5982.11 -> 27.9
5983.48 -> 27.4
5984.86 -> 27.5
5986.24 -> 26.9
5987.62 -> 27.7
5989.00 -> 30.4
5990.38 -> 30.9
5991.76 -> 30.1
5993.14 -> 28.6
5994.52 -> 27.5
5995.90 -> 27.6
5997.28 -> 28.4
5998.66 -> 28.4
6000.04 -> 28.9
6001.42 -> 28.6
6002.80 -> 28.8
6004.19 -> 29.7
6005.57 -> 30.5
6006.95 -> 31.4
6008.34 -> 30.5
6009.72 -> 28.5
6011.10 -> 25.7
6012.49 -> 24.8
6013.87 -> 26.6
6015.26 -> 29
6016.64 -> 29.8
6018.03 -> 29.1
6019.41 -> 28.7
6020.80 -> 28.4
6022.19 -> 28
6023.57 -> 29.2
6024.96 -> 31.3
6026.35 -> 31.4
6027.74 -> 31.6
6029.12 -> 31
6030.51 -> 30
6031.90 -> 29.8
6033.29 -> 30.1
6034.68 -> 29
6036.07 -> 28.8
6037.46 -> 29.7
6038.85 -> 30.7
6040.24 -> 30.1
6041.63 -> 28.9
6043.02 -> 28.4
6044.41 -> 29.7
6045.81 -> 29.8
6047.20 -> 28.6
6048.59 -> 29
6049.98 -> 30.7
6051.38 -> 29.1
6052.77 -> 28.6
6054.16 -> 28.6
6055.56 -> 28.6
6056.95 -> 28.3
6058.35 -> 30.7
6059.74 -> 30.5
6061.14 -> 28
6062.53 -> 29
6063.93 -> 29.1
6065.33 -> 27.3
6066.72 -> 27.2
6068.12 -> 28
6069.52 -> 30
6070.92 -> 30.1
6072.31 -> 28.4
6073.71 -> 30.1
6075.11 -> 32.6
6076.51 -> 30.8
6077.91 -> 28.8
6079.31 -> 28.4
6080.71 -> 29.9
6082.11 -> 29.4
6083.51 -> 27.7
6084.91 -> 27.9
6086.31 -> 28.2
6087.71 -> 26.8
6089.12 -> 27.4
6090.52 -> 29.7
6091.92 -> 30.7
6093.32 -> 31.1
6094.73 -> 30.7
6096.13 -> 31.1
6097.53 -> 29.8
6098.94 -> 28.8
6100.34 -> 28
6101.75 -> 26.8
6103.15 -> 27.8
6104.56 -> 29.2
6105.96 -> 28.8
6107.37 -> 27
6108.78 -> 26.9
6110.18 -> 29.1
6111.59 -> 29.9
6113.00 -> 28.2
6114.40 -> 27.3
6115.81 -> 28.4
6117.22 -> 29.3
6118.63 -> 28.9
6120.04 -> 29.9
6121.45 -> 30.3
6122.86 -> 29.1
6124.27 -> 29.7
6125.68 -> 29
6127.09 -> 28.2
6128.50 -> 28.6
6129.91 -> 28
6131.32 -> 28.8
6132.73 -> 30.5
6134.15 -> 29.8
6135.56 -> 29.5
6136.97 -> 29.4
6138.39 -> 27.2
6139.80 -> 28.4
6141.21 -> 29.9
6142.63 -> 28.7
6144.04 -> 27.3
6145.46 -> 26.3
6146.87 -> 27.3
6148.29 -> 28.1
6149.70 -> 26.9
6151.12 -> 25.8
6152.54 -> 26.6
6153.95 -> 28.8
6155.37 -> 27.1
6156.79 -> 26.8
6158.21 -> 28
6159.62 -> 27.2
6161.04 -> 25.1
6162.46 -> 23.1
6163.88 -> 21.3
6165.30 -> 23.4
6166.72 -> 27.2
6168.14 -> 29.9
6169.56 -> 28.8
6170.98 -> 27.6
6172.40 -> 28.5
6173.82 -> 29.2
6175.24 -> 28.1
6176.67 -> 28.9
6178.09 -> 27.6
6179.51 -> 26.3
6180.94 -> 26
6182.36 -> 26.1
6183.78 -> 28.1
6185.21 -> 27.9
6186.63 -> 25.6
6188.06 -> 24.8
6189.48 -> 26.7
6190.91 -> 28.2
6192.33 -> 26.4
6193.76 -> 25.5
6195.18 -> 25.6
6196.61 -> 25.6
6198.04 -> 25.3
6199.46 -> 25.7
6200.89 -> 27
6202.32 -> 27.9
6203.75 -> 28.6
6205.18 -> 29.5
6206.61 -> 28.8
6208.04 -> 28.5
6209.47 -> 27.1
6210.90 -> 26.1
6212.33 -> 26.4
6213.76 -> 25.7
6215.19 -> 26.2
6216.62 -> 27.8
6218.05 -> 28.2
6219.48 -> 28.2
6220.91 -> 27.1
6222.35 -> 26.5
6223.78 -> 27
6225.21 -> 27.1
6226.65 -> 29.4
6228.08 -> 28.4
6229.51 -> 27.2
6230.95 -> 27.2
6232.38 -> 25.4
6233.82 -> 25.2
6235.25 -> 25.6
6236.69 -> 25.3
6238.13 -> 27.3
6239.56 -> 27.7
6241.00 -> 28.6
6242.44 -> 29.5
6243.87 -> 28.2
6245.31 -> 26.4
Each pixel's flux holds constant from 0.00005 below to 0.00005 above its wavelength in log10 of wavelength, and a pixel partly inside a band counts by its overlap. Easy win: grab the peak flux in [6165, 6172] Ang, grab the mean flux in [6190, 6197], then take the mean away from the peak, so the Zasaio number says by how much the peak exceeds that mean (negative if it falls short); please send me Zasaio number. 3.6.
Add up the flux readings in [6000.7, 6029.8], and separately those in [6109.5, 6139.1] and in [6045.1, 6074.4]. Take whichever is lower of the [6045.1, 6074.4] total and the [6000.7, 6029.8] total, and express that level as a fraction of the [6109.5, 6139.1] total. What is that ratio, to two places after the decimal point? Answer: 1.00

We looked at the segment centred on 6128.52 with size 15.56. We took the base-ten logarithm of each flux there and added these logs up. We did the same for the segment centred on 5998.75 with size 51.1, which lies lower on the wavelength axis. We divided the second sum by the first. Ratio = 3.3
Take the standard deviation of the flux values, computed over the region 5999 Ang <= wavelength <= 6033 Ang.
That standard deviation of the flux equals 1.7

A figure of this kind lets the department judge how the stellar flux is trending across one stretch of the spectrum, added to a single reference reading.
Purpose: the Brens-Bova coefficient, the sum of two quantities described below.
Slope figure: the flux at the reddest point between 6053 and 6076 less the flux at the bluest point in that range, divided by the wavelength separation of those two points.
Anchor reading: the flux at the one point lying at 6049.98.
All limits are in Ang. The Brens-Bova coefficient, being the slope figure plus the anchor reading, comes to 30.89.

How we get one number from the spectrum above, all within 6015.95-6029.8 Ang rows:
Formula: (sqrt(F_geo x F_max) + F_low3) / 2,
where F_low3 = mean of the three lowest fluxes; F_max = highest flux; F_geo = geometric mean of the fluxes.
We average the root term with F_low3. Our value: 29.5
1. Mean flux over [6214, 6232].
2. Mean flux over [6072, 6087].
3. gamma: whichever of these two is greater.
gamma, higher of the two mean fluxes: 29.3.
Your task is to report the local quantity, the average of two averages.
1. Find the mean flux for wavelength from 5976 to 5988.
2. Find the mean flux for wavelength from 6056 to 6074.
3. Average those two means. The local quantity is 28.7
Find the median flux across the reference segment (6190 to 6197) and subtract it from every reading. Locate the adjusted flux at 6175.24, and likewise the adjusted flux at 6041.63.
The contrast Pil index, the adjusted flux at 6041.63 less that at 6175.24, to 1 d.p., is 0.8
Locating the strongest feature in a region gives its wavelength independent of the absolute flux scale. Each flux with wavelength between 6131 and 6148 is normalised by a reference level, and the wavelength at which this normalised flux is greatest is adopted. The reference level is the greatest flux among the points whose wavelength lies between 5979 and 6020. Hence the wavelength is 6132.73 Ang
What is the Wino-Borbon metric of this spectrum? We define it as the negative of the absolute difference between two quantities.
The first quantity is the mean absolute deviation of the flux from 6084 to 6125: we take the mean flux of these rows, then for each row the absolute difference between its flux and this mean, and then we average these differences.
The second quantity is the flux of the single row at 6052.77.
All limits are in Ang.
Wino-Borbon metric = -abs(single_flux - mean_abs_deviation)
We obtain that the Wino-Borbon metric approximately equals -27.5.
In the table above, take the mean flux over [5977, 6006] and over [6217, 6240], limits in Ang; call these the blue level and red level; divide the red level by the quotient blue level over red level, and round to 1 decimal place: 25.4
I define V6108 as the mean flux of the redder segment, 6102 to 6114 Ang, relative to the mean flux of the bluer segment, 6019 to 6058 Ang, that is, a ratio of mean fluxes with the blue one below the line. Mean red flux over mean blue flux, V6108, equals 0.96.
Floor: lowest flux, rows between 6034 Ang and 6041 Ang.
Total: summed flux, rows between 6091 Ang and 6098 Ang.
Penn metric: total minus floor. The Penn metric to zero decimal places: 125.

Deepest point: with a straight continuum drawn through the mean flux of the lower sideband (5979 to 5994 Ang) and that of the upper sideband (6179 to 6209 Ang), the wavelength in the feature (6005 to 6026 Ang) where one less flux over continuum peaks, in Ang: 6012.49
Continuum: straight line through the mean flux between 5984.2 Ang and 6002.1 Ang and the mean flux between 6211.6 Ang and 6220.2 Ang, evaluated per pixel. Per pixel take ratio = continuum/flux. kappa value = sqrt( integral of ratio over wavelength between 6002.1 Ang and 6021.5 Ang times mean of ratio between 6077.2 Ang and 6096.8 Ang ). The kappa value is 4.31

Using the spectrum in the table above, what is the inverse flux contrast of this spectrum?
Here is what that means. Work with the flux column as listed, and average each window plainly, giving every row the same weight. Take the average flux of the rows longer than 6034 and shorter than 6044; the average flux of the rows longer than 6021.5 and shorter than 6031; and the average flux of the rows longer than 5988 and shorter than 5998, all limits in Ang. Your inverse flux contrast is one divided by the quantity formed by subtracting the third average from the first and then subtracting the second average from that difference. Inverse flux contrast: -0.0333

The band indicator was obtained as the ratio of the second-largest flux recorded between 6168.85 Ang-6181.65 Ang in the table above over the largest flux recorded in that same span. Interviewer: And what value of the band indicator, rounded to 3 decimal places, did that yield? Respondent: 0.990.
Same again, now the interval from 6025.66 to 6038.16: 0.994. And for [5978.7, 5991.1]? 0.984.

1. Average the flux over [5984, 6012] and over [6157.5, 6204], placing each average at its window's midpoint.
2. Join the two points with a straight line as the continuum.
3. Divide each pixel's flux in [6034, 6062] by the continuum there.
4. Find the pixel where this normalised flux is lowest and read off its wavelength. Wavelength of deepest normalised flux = 6061.14 Ang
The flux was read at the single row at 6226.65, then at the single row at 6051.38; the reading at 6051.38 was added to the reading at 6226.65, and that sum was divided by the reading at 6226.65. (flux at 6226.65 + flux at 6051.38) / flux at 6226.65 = 1.990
